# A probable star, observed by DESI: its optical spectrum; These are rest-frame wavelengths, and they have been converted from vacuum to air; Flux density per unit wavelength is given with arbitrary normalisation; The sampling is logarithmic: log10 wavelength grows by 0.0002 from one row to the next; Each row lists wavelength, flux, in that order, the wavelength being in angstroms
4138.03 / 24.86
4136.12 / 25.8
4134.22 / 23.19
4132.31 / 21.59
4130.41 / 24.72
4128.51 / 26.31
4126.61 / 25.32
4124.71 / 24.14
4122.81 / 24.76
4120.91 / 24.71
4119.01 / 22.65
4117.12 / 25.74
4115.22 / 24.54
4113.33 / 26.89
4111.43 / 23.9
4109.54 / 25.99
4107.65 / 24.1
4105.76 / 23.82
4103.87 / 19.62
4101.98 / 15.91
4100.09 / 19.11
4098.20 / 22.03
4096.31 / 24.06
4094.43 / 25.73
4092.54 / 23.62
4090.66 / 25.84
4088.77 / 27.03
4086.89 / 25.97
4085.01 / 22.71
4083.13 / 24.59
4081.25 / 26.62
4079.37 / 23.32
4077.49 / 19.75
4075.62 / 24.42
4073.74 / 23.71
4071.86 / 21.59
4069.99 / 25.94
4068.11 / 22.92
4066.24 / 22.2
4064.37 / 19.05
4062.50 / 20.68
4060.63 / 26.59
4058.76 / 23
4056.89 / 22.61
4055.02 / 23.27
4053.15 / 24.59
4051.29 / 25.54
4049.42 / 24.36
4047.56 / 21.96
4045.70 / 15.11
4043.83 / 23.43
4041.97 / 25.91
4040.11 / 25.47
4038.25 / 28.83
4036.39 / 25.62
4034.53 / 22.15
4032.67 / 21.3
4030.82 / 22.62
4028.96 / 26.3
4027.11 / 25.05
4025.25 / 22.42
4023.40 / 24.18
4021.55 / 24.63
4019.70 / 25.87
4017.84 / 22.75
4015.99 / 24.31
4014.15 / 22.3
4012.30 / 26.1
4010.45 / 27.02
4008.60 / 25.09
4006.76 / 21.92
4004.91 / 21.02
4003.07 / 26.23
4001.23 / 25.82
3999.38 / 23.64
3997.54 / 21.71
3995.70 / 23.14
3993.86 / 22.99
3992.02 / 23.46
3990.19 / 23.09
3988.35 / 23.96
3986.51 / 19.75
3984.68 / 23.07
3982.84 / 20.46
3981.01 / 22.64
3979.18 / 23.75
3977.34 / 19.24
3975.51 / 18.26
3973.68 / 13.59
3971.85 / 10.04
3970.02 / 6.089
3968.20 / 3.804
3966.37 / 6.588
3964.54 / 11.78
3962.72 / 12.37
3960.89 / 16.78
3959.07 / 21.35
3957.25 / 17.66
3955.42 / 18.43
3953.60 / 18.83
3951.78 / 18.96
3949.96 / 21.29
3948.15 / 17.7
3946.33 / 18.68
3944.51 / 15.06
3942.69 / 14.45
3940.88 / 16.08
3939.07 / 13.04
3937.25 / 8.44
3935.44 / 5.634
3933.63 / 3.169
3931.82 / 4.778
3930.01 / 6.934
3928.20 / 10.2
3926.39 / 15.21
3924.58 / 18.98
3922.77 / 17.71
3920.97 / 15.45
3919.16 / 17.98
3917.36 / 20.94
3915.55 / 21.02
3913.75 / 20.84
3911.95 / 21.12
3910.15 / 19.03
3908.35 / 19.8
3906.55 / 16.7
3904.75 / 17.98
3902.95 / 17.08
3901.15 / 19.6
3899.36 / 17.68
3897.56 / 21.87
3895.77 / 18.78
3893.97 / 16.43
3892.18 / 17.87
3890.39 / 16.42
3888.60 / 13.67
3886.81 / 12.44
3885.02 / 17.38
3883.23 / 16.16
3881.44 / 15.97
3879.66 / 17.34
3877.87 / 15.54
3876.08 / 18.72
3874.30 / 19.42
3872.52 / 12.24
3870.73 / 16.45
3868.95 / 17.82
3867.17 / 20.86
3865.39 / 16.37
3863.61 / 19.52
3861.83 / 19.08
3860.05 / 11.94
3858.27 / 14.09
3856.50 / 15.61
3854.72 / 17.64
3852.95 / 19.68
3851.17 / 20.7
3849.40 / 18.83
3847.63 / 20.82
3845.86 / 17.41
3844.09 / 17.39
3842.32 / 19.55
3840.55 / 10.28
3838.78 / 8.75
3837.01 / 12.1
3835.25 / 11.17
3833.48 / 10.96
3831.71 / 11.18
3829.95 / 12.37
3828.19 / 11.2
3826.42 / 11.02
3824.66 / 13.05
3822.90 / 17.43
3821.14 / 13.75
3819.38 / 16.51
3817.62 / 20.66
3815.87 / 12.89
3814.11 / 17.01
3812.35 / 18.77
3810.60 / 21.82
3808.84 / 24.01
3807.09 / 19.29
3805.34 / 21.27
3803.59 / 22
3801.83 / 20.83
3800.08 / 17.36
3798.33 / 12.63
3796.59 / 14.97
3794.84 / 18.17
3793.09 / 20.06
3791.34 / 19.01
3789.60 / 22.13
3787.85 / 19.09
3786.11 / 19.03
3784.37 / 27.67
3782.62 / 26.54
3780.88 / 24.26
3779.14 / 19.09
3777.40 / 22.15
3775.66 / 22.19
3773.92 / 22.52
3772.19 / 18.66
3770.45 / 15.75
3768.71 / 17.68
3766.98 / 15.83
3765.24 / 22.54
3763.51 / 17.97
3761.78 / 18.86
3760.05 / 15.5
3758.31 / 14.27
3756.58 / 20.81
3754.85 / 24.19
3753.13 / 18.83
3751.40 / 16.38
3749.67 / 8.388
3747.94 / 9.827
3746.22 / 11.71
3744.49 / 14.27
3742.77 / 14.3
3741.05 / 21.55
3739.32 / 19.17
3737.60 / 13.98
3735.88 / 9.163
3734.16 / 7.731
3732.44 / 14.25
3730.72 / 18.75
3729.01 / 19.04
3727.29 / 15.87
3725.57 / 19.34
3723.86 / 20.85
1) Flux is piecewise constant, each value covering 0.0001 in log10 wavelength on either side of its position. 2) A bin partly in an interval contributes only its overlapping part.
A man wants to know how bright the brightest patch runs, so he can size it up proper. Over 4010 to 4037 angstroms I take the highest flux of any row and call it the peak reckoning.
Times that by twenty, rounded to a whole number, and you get 540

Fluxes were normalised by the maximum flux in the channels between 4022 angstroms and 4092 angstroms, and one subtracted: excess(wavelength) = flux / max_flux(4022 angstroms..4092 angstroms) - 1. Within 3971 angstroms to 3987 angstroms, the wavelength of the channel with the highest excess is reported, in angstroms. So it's 3979.18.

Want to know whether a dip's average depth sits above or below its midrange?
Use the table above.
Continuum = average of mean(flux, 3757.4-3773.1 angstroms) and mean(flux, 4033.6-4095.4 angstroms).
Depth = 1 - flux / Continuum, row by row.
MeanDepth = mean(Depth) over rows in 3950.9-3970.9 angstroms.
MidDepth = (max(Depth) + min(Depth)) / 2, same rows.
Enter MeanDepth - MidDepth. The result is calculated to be -0.063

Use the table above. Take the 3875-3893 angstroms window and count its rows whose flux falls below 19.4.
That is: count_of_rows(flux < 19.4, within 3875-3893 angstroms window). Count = 10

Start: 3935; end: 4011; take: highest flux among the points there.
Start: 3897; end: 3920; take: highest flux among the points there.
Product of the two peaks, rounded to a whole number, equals 591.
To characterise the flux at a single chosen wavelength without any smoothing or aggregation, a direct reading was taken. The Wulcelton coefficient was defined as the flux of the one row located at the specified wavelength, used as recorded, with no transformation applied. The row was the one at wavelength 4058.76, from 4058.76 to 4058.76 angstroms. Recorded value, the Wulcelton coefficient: 23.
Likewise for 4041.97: 25.91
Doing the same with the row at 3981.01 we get 22.64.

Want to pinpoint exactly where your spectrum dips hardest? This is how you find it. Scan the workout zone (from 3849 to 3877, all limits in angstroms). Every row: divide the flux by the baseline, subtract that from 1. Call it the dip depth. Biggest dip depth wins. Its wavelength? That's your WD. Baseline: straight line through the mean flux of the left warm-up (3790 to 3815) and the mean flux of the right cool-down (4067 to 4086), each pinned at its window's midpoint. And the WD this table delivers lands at 3860.05 angstroms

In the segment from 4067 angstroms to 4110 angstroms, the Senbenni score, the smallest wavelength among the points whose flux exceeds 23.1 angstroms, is 4069.99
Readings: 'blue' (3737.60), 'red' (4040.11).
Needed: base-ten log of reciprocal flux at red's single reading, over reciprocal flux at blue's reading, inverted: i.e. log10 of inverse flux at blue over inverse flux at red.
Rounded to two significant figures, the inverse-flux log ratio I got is 0.26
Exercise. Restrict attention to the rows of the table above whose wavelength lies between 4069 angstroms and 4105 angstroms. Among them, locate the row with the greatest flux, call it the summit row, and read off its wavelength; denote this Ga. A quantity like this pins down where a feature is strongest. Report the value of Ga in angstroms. 4088.77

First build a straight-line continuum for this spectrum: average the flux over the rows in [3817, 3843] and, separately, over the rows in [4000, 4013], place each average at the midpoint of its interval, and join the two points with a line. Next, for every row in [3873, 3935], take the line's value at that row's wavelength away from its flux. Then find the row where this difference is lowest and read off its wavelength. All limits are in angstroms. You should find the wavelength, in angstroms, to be 3933.63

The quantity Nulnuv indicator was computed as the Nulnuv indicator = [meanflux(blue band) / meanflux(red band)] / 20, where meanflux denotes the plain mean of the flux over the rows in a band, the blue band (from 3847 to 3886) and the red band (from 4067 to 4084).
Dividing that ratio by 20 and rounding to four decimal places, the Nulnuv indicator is 0.0367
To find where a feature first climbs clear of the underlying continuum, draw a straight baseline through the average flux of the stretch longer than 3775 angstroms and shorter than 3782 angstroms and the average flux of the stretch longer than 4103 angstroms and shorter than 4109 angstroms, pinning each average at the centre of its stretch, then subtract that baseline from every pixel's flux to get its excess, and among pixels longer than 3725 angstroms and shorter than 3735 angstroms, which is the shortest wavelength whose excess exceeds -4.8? 3725.57 angstroms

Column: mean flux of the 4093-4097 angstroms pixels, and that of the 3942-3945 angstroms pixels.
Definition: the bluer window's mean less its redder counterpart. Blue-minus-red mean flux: -10.1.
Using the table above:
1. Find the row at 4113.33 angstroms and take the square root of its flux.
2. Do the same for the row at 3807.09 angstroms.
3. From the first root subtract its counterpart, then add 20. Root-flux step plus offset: 20.79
